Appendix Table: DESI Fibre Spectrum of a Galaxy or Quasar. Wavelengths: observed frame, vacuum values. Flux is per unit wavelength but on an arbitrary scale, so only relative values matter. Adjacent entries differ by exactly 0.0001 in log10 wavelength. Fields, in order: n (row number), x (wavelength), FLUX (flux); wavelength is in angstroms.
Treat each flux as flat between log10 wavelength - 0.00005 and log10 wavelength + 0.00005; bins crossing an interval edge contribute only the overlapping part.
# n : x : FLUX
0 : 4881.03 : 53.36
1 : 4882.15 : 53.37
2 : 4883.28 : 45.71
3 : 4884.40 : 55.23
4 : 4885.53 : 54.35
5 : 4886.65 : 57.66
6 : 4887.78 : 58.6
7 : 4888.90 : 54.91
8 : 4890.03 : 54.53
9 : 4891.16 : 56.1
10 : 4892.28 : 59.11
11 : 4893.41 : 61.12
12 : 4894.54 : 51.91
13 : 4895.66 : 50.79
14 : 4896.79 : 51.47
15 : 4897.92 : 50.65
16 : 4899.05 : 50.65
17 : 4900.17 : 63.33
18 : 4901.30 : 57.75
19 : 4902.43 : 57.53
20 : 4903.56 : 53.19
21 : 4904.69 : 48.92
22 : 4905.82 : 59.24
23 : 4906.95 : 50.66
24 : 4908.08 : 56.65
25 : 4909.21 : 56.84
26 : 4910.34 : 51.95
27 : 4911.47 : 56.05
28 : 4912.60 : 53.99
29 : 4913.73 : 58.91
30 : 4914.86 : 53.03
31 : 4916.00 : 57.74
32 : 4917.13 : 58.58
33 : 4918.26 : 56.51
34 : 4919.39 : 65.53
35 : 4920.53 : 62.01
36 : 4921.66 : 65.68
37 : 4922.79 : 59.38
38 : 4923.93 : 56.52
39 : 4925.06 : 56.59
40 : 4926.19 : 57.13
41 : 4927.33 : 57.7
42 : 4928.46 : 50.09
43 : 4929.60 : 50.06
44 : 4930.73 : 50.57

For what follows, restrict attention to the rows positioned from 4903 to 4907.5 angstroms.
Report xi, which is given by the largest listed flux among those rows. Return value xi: 59.24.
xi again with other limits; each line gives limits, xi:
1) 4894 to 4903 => 63.33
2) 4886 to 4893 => 59.11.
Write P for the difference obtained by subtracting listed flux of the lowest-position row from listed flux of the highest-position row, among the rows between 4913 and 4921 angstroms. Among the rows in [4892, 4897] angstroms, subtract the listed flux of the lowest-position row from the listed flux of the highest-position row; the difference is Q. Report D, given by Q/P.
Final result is -2.5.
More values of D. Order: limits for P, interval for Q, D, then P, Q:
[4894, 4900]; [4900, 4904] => 8.0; -1.3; -10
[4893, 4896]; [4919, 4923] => 0.6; -10.3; -6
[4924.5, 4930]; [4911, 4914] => -0.4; -6.5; 3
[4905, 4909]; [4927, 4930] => 2.9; -2.6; -8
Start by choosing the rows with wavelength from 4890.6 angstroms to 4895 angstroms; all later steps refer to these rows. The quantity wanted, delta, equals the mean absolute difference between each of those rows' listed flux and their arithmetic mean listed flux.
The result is 3.1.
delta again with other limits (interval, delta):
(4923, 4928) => 0.4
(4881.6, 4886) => 3.2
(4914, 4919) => 1.7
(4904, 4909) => 4.1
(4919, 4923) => 2.5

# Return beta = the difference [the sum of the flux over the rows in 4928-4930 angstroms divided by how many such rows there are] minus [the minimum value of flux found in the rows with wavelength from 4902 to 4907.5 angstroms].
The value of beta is 1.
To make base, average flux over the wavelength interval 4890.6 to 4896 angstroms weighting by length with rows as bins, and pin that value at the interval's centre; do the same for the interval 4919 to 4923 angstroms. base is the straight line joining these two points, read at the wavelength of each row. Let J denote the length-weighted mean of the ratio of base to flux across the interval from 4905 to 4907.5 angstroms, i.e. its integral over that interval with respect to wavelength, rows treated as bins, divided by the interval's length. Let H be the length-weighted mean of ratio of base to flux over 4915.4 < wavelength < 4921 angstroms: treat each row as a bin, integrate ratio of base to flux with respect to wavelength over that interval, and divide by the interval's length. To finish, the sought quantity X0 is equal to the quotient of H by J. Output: 0.95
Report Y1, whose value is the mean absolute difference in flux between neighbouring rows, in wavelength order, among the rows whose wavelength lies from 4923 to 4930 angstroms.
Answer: 1.8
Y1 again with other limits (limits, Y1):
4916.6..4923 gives 4.9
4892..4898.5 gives 2.8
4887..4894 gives 2.1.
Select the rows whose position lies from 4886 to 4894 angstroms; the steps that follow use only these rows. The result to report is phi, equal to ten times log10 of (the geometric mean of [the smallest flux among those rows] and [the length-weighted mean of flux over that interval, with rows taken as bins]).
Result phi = 17.5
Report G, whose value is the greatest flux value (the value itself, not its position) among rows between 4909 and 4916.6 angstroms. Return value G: 58.91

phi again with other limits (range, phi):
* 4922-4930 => 17.2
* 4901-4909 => 17.1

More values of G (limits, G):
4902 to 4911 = 59.24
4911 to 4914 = 58.91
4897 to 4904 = 63.33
